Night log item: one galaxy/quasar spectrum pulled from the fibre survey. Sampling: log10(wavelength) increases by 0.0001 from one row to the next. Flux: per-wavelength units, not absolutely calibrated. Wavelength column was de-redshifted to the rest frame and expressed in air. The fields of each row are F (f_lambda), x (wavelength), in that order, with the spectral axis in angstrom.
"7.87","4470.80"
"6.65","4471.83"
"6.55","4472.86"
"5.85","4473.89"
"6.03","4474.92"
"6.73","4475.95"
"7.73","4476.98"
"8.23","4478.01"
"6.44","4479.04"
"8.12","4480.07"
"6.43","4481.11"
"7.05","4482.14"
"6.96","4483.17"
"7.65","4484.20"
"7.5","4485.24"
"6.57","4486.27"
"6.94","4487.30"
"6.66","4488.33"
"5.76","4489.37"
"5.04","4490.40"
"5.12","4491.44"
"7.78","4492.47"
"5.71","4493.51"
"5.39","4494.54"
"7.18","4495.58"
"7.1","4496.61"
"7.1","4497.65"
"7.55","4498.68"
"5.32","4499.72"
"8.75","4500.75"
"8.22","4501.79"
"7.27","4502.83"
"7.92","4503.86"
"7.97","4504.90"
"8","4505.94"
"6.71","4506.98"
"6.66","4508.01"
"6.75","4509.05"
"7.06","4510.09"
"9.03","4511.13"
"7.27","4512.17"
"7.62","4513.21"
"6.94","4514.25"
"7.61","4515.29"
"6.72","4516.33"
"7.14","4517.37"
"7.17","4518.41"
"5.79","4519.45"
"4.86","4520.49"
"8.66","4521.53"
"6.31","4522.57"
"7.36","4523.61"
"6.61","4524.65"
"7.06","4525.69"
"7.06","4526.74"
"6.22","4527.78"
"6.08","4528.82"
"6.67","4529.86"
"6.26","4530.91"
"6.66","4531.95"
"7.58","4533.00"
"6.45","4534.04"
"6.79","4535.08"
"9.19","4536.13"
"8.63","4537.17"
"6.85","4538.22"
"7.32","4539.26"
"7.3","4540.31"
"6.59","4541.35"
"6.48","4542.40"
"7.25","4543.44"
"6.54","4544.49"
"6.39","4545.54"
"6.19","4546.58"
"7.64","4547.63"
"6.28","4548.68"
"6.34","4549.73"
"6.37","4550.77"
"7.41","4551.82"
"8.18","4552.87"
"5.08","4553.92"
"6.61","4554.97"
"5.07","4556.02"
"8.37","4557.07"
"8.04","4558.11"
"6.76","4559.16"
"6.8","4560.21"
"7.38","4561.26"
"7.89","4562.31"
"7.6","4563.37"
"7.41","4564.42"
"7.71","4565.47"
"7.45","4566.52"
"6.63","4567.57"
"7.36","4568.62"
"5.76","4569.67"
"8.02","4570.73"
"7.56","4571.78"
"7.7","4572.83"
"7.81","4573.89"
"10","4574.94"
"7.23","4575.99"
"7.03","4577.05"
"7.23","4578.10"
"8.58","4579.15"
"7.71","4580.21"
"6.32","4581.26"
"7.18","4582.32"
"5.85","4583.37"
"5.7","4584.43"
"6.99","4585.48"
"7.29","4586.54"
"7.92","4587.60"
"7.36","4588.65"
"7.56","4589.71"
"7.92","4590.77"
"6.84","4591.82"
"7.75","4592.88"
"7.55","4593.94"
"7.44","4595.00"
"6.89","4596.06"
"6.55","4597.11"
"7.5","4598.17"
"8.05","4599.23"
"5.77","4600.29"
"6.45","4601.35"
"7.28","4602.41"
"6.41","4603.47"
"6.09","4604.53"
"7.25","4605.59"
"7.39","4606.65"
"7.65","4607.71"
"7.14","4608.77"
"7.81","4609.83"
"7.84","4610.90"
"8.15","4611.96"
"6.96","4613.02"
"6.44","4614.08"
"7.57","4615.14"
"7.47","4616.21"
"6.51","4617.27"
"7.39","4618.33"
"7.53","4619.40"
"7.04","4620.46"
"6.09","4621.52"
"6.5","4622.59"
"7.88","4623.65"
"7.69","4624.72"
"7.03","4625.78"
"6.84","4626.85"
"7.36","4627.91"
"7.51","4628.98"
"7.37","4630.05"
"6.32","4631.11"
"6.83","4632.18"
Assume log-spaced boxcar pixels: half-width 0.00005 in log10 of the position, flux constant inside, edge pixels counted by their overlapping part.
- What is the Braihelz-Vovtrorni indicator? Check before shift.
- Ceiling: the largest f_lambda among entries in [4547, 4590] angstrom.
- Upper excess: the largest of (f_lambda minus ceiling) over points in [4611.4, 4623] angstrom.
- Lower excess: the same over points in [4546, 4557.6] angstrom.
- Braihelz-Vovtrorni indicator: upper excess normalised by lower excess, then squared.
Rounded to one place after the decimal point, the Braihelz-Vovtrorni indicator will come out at 1.3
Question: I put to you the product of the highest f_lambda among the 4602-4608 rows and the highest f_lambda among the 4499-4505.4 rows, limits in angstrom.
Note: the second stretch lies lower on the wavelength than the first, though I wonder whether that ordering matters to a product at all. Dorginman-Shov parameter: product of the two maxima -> 67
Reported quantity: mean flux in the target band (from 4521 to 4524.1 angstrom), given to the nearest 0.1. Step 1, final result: 7.4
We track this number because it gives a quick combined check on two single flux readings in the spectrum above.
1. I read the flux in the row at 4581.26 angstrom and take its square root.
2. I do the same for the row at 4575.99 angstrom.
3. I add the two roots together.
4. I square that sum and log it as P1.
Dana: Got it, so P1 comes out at 27.1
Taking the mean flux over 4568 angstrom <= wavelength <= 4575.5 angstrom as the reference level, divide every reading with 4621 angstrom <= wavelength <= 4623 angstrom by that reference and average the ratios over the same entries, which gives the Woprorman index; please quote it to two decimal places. 0.81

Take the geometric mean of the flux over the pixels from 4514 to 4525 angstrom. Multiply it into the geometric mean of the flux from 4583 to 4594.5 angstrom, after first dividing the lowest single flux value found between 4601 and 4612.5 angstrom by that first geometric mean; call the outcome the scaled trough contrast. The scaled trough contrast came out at 6.4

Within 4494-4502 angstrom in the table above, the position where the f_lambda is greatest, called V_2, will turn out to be 4500.75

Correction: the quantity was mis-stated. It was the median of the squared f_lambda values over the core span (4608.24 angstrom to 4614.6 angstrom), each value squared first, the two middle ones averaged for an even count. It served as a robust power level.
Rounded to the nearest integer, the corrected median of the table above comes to 56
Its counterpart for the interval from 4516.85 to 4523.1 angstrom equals 45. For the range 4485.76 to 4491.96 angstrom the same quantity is 38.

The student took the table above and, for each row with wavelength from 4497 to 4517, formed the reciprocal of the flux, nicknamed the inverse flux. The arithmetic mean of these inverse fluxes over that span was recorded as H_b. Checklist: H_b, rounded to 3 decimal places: 0.137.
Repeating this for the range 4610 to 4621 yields 0.138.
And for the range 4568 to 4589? 0.139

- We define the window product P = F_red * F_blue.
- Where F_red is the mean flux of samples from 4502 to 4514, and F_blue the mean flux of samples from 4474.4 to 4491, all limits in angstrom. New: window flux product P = 51.3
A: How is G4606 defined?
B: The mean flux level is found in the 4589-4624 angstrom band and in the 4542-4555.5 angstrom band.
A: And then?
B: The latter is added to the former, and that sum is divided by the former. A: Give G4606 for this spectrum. 1.93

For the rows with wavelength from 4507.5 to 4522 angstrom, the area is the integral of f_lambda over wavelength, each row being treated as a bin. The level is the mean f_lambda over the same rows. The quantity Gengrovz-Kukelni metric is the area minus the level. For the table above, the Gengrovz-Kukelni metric 96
